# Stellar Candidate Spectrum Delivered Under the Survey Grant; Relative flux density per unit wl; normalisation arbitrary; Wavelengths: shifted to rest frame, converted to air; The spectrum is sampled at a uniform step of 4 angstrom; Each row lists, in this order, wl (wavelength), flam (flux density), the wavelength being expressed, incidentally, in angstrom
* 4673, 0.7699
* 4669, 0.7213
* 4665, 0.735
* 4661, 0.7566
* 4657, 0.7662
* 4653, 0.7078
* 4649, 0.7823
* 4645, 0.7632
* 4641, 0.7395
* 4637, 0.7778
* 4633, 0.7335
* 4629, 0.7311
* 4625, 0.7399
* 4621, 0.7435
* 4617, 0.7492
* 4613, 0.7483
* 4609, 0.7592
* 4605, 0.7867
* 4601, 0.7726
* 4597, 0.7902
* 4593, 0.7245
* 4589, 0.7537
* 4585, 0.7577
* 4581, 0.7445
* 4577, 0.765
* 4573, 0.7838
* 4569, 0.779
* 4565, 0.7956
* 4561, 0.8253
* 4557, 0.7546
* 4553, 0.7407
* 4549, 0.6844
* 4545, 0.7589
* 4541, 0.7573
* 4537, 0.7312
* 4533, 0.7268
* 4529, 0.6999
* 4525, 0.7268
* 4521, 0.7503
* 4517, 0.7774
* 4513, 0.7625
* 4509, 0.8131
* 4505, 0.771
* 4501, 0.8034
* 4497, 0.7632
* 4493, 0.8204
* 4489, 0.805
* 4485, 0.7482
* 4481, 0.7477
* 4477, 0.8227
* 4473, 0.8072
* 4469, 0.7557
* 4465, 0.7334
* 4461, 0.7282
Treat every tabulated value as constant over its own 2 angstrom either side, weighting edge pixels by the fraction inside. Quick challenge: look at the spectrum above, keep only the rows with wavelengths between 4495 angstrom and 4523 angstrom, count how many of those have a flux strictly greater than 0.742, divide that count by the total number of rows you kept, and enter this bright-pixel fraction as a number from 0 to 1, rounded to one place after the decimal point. 1.0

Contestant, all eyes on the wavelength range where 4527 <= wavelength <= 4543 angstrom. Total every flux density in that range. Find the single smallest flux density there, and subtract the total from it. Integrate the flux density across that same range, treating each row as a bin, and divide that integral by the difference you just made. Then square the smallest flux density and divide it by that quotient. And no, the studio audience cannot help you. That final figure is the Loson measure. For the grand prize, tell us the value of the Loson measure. -0.093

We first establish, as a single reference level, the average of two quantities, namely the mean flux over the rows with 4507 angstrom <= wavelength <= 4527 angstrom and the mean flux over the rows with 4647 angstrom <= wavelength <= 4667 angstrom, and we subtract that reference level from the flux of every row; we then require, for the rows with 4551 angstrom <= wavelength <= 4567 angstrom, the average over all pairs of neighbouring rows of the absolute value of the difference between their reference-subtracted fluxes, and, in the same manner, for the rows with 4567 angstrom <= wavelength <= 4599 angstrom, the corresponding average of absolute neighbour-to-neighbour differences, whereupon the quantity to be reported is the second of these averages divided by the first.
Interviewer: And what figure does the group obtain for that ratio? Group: 0.6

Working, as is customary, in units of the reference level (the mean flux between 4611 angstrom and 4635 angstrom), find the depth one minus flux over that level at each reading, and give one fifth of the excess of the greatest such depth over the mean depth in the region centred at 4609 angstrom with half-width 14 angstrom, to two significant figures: 0.0056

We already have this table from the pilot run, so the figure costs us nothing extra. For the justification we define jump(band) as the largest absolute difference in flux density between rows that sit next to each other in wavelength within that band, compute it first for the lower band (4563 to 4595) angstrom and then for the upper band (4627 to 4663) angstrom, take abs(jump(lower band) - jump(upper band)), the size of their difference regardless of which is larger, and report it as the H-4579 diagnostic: 0.045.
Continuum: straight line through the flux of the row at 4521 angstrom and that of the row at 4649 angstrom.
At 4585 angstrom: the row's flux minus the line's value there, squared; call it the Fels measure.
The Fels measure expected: 0.0001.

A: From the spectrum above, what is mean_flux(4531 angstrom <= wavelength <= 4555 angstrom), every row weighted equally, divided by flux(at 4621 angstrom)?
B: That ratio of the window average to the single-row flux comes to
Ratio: 0.99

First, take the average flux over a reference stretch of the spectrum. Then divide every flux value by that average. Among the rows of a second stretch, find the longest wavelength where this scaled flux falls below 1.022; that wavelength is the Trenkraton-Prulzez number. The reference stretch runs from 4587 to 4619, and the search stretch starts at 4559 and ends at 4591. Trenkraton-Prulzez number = 4589 angstrom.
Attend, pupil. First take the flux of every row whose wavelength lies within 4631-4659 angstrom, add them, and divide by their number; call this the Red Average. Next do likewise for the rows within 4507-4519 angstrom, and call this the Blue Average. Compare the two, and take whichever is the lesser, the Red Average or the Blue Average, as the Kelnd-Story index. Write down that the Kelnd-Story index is 0.7529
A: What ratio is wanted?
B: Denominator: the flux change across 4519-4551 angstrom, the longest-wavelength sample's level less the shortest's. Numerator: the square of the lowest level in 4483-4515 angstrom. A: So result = -8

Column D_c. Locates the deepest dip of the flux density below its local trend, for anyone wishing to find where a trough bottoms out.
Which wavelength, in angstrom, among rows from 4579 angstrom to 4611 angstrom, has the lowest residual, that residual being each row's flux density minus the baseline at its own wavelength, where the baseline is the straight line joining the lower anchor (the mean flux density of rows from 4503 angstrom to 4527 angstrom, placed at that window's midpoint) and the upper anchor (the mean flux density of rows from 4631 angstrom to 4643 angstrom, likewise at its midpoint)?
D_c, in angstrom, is 4593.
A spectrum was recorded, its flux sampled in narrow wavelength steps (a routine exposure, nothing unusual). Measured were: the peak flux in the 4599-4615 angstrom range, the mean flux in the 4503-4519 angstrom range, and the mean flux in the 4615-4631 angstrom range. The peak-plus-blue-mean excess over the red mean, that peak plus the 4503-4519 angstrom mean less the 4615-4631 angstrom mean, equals 0.827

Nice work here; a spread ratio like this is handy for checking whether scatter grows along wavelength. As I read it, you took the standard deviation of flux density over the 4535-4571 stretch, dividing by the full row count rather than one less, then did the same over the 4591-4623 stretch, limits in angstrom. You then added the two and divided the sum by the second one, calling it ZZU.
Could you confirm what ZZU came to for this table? 2.8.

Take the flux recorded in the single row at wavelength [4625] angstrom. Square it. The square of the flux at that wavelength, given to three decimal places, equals 0.547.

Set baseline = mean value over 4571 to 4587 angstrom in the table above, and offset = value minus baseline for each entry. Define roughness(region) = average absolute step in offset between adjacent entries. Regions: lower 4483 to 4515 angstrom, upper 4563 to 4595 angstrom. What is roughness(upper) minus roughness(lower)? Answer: -0.027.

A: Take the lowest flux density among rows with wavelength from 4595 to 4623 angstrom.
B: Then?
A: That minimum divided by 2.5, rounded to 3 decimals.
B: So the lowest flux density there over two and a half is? 0.297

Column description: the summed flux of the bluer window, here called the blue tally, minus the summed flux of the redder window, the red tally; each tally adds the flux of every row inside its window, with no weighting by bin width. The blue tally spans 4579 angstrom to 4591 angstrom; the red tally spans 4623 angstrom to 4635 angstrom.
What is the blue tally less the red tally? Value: 0.051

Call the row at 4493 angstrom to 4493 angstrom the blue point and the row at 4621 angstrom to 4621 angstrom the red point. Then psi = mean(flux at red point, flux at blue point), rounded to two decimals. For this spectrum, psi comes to 0.78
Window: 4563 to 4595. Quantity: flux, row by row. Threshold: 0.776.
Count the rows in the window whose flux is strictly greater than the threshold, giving 3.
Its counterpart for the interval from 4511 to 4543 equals 1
